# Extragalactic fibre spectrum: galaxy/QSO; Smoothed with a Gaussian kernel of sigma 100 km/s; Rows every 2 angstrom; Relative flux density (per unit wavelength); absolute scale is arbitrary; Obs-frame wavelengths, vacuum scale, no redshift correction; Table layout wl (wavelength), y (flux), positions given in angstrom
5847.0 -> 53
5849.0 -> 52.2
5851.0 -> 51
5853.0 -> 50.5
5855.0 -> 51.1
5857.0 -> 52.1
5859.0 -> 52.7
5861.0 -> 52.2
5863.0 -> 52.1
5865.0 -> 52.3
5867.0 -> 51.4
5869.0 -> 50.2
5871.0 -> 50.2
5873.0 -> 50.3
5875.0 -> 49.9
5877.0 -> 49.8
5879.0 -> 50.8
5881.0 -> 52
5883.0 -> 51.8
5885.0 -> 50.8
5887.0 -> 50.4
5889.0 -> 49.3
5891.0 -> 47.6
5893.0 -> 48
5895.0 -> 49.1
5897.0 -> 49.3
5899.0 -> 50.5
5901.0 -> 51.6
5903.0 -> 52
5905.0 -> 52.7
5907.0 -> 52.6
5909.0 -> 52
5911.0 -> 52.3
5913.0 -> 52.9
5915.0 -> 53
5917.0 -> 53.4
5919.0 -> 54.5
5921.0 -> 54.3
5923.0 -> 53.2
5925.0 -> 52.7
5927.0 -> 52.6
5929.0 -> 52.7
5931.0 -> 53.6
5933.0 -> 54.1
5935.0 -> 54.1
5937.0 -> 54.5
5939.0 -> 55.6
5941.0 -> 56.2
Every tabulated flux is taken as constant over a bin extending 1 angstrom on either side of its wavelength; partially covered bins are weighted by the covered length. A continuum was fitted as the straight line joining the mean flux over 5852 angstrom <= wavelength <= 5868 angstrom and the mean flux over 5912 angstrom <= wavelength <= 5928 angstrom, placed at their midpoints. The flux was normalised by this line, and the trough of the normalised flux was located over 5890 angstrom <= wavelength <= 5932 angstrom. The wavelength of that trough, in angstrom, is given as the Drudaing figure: 5891.0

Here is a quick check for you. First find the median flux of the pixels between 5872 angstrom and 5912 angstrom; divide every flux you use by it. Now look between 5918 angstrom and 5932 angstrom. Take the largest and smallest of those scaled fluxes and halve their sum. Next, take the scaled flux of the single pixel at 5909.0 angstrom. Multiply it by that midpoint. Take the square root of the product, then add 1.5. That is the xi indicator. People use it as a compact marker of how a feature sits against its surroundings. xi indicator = 2.542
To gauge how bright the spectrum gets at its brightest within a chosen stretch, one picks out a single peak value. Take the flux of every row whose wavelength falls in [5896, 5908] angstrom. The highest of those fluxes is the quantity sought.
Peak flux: 52.7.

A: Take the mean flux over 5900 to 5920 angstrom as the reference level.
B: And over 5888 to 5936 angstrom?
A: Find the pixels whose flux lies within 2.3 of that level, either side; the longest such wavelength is 5935.0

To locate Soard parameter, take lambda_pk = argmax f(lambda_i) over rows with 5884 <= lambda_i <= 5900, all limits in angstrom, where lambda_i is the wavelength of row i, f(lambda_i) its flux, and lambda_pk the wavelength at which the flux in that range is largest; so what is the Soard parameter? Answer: 5885.0 angstrom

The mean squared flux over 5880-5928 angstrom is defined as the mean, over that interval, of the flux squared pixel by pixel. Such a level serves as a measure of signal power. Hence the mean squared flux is 2667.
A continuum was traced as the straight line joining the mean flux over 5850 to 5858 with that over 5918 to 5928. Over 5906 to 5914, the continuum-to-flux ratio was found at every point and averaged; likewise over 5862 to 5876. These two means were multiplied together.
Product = 1.03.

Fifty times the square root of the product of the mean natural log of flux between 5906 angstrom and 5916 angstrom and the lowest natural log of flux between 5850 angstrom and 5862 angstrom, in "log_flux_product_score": 197.1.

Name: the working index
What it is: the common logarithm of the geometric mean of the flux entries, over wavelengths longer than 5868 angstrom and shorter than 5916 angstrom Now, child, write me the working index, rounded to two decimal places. 1.71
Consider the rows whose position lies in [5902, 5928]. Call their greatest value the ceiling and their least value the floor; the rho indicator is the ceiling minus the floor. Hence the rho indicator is 2.5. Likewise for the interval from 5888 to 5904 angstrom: 4.4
